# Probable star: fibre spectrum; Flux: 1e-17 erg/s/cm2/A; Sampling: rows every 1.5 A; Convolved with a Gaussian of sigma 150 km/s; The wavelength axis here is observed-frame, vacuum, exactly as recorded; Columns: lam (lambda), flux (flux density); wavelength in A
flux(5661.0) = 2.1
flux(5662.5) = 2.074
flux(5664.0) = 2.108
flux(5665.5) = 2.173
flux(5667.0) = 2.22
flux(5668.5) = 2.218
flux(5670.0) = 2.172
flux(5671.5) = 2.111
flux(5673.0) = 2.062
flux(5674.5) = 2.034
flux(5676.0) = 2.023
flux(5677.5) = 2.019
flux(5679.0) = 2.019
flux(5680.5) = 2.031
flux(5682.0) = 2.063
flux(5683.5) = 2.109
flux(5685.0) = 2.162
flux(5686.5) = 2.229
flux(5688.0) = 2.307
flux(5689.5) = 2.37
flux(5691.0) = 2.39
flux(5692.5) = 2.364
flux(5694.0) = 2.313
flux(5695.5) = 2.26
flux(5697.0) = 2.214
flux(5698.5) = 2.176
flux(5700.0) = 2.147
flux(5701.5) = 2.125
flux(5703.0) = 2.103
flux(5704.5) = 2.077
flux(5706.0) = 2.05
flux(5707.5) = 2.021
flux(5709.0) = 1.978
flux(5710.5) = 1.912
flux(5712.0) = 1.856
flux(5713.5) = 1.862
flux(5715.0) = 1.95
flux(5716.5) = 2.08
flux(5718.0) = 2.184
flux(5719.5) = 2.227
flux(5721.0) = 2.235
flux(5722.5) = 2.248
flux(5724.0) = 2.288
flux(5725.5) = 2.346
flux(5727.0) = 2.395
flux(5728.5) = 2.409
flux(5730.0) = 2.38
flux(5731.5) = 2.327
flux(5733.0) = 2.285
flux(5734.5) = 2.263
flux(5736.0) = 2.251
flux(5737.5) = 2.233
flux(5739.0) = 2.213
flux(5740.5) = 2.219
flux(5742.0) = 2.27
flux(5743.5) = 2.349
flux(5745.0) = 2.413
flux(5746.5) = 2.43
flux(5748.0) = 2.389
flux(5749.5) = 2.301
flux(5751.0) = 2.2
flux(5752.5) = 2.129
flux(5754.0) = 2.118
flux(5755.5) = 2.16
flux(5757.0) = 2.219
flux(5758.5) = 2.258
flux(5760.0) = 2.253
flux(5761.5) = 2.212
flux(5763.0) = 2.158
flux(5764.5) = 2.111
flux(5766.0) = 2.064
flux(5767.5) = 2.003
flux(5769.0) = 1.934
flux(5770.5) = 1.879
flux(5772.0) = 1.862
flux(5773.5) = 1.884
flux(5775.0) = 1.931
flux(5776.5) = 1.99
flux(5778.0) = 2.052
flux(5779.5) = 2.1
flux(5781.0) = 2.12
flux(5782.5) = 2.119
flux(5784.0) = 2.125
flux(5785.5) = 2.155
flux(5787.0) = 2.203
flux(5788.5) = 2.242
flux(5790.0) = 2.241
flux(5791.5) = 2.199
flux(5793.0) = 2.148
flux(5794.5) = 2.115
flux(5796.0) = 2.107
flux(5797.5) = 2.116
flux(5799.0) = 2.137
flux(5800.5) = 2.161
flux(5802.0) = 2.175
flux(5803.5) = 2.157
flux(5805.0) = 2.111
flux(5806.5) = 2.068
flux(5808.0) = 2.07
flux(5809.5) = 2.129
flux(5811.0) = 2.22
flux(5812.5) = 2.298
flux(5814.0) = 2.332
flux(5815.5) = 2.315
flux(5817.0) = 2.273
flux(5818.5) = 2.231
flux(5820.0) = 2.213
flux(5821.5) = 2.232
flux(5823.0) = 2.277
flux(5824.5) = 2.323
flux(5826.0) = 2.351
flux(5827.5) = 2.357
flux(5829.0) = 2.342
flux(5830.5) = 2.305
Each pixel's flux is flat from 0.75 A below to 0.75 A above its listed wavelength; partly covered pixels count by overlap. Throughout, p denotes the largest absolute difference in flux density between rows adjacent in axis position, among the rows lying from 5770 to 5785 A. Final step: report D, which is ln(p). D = -2.78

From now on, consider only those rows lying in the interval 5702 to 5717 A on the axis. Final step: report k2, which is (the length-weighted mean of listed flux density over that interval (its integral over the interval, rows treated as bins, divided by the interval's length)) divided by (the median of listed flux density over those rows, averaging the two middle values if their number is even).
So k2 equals 1.00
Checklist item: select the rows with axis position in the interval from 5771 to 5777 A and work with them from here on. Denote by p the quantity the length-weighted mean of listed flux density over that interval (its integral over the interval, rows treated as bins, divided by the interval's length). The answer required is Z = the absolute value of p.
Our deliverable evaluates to 1.91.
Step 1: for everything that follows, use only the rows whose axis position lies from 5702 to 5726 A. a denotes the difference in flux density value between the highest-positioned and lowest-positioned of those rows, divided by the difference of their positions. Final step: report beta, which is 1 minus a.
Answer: 0.99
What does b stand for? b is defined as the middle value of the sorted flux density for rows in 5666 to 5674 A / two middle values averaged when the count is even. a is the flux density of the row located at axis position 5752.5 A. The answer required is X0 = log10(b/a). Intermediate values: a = 2.129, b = 2.2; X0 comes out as 0.01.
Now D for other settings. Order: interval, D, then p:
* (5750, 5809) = -2.65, 0.071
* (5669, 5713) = -2.55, 0.078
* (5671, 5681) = -3.02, 0.049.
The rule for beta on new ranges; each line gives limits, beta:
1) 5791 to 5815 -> 0.99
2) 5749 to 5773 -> 1.02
